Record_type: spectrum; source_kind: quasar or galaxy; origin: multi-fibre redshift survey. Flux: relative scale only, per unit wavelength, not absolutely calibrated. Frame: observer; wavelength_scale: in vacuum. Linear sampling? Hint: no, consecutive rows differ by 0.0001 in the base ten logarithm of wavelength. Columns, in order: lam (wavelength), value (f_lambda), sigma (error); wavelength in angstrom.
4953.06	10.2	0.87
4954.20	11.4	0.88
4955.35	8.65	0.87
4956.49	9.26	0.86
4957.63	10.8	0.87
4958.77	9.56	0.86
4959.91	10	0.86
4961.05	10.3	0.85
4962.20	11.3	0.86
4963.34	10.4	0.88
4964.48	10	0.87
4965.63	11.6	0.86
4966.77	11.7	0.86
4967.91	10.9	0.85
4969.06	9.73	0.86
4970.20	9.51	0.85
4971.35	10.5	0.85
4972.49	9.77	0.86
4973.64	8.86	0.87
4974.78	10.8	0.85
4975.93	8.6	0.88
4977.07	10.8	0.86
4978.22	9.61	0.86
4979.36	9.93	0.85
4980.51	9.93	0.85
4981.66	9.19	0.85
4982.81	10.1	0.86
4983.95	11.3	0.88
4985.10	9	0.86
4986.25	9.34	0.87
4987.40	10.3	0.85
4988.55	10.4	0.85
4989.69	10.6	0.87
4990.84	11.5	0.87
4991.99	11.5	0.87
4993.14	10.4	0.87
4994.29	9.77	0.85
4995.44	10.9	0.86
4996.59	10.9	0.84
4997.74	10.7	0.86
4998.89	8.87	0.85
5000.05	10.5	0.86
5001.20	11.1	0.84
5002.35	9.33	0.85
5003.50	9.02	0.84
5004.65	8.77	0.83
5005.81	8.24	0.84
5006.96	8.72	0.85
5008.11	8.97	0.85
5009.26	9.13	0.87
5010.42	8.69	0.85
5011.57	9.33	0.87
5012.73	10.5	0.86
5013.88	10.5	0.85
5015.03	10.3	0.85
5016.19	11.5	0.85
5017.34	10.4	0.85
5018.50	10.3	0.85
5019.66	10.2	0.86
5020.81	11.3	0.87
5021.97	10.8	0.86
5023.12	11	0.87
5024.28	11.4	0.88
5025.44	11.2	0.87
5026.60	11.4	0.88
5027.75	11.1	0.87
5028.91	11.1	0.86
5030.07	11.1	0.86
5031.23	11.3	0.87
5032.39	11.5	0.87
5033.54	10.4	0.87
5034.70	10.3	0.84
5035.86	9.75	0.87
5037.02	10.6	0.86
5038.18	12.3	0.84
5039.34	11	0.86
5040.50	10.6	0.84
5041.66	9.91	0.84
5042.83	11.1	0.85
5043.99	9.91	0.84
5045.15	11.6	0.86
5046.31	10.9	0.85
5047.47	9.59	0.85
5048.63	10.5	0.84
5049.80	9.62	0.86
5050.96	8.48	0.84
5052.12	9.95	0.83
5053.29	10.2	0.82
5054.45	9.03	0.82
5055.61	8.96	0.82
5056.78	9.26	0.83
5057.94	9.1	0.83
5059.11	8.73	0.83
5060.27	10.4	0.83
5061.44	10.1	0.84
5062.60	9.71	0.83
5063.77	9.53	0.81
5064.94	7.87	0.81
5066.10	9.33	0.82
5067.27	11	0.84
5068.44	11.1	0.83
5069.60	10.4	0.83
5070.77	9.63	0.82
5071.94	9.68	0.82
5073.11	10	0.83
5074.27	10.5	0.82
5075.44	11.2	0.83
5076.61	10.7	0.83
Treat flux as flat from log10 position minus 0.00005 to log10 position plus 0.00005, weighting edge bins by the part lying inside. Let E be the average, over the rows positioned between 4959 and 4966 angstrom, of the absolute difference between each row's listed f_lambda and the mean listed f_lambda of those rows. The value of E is 0.57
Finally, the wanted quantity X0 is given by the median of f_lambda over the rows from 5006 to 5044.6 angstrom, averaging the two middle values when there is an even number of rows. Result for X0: 10.60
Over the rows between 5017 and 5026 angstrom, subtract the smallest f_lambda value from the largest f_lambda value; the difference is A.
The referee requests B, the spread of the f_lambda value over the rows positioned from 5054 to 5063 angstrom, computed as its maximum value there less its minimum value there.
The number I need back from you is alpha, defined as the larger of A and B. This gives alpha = 1.67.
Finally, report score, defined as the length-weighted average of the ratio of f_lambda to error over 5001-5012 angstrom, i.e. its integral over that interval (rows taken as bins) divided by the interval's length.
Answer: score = 10.7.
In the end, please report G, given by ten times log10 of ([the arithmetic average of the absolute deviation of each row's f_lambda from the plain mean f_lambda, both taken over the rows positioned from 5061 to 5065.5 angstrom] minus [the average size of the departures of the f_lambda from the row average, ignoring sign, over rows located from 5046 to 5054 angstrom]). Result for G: -8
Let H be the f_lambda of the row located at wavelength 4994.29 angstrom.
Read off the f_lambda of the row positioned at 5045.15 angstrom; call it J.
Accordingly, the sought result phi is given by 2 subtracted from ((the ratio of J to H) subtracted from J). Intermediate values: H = 9.77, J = 11.6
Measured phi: 8.4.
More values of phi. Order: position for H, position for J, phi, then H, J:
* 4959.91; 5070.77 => 6.7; 10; 9.63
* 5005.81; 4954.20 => 8.0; 8.24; 11.4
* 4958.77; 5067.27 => 7.8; 9.56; 11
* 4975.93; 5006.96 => 5.7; 8.6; 8.72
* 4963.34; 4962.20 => 8.2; 10.4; 11.3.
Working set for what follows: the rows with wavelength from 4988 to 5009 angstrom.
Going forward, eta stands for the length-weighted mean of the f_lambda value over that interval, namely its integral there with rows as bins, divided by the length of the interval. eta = 10.0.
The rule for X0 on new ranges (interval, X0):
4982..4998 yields 10.50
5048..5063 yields 9.62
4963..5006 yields 10.20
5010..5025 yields 10.50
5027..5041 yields 11.05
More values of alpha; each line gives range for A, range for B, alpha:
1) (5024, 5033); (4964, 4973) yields 2.19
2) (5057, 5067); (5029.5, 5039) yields 2.55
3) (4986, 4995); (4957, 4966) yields 2.16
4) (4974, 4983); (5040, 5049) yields 2.20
